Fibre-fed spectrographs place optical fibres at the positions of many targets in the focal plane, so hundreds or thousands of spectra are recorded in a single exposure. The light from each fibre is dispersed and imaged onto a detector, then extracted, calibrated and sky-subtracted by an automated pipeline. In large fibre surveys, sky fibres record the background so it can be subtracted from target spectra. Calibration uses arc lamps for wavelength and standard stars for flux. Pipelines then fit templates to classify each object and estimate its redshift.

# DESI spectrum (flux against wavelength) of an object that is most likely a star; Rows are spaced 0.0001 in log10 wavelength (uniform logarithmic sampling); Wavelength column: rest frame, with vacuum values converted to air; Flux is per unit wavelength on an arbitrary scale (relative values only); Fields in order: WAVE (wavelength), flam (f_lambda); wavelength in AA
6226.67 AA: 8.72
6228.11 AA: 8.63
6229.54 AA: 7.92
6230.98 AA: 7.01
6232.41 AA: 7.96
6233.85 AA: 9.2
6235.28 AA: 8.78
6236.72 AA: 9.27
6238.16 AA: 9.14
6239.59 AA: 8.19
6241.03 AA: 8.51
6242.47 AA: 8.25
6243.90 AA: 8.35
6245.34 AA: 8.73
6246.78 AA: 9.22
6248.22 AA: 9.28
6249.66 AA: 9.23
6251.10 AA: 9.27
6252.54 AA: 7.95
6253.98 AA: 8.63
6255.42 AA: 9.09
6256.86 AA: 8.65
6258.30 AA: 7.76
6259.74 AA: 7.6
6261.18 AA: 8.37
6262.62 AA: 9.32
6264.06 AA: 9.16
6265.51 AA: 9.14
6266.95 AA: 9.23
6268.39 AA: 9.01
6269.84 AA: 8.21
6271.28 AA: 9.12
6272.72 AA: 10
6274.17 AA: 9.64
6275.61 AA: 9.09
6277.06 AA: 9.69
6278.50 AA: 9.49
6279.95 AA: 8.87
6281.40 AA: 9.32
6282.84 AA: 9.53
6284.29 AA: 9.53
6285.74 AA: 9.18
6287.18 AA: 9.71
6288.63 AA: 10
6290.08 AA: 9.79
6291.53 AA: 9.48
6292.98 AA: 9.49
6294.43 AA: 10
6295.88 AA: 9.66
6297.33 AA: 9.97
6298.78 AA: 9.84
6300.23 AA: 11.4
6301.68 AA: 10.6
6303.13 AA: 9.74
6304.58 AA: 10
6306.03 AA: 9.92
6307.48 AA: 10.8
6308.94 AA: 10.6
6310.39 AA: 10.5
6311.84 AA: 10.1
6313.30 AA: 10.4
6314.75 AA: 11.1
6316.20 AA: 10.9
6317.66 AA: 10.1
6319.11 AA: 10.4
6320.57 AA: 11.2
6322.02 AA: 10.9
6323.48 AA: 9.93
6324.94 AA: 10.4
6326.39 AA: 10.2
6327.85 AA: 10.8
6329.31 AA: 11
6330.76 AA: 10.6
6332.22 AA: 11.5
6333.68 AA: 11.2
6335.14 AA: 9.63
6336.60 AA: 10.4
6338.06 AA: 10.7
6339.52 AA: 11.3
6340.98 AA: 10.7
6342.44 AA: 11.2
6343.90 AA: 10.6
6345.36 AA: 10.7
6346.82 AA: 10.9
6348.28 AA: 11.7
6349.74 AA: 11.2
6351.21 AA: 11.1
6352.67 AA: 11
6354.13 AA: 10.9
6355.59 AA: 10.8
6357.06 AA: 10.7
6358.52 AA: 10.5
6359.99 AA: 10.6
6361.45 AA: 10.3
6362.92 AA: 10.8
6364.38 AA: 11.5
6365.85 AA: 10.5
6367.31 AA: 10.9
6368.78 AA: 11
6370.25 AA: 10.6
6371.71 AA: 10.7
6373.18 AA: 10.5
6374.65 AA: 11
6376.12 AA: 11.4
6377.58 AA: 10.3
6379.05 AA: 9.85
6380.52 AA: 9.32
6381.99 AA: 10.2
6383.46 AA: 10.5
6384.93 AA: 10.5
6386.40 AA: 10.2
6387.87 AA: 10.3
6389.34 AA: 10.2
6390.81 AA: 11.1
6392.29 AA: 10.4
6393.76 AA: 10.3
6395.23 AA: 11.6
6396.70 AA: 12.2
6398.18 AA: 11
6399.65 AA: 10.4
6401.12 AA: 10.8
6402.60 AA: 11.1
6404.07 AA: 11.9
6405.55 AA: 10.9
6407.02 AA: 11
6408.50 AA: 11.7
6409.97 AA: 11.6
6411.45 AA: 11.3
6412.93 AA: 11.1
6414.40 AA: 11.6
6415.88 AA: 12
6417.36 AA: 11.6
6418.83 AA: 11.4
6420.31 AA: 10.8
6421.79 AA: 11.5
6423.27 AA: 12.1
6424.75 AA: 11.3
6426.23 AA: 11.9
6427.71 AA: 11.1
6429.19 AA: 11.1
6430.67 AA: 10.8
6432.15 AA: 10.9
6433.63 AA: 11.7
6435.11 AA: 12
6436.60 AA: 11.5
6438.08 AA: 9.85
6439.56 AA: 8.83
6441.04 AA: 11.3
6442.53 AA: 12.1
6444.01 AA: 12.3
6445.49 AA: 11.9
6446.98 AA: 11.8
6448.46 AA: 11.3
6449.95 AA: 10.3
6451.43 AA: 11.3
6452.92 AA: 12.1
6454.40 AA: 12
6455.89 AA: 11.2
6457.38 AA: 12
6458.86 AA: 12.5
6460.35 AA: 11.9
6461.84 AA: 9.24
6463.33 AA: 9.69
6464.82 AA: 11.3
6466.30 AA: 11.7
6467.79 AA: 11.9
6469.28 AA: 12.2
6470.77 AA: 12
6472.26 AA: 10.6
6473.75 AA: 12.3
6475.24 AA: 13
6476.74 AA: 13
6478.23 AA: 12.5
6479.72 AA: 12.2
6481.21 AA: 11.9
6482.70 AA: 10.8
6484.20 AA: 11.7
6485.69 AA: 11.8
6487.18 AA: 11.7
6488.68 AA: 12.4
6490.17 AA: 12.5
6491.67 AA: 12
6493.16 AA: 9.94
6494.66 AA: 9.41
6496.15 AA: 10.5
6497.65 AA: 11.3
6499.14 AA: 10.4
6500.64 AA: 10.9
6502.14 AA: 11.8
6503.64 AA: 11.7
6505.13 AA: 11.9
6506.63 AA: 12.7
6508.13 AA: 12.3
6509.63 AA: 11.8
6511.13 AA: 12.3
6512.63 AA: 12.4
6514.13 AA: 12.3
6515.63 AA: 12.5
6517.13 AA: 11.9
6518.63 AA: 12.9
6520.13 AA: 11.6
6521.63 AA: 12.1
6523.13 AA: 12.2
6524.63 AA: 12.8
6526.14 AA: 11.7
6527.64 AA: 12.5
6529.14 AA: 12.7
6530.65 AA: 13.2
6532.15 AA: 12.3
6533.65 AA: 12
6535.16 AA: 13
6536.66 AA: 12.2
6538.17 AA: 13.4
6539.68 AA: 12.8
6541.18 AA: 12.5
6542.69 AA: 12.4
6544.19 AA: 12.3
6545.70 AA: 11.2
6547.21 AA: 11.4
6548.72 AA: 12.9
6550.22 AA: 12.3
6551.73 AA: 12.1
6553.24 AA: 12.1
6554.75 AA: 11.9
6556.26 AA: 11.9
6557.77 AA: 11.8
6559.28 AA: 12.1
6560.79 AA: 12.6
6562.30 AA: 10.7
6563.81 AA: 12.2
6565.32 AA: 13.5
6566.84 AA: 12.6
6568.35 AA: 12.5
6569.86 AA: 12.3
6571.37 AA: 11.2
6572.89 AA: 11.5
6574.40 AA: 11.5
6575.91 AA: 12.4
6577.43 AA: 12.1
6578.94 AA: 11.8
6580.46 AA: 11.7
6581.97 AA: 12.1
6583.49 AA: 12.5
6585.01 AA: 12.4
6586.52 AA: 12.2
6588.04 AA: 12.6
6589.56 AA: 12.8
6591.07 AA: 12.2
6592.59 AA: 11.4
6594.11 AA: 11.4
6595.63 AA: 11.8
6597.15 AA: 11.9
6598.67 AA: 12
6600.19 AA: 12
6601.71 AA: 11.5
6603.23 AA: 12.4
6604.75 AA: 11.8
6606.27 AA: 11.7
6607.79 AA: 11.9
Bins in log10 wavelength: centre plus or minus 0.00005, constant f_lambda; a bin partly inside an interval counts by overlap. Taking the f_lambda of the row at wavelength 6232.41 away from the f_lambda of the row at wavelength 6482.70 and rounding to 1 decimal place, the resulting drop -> 2.8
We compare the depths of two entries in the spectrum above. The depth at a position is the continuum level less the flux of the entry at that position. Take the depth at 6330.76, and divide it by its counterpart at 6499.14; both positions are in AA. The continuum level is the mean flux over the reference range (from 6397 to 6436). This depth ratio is 1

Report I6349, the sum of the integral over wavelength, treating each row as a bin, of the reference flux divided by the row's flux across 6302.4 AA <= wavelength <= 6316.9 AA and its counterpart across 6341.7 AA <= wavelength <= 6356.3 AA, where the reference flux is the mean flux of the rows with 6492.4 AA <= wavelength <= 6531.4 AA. 32.3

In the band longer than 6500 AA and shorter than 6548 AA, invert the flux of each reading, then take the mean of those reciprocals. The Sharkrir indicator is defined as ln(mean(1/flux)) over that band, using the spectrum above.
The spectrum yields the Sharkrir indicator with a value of -2.50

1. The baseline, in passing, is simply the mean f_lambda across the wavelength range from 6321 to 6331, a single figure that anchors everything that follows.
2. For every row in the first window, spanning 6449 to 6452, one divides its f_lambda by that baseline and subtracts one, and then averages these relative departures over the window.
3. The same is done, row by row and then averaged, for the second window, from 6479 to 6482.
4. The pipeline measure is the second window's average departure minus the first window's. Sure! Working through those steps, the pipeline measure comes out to 0.12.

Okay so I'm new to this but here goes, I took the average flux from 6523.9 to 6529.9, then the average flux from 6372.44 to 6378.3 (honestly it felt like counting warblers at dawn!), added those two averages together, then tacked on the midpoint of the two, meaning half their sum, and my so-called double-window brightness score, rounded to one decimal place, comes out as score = 34.8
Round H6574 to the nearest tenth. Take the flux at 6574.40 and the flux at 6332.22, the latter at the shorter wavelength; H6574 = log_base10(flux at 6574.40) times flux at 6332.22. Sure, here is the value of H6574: 12.2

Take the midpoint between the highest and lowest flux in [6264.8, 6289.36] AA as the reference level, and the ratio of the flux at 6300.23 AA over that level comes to 1.25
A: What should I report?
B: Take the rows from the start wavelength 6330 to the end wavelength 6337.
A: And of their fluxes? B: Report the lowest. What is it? 9.63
